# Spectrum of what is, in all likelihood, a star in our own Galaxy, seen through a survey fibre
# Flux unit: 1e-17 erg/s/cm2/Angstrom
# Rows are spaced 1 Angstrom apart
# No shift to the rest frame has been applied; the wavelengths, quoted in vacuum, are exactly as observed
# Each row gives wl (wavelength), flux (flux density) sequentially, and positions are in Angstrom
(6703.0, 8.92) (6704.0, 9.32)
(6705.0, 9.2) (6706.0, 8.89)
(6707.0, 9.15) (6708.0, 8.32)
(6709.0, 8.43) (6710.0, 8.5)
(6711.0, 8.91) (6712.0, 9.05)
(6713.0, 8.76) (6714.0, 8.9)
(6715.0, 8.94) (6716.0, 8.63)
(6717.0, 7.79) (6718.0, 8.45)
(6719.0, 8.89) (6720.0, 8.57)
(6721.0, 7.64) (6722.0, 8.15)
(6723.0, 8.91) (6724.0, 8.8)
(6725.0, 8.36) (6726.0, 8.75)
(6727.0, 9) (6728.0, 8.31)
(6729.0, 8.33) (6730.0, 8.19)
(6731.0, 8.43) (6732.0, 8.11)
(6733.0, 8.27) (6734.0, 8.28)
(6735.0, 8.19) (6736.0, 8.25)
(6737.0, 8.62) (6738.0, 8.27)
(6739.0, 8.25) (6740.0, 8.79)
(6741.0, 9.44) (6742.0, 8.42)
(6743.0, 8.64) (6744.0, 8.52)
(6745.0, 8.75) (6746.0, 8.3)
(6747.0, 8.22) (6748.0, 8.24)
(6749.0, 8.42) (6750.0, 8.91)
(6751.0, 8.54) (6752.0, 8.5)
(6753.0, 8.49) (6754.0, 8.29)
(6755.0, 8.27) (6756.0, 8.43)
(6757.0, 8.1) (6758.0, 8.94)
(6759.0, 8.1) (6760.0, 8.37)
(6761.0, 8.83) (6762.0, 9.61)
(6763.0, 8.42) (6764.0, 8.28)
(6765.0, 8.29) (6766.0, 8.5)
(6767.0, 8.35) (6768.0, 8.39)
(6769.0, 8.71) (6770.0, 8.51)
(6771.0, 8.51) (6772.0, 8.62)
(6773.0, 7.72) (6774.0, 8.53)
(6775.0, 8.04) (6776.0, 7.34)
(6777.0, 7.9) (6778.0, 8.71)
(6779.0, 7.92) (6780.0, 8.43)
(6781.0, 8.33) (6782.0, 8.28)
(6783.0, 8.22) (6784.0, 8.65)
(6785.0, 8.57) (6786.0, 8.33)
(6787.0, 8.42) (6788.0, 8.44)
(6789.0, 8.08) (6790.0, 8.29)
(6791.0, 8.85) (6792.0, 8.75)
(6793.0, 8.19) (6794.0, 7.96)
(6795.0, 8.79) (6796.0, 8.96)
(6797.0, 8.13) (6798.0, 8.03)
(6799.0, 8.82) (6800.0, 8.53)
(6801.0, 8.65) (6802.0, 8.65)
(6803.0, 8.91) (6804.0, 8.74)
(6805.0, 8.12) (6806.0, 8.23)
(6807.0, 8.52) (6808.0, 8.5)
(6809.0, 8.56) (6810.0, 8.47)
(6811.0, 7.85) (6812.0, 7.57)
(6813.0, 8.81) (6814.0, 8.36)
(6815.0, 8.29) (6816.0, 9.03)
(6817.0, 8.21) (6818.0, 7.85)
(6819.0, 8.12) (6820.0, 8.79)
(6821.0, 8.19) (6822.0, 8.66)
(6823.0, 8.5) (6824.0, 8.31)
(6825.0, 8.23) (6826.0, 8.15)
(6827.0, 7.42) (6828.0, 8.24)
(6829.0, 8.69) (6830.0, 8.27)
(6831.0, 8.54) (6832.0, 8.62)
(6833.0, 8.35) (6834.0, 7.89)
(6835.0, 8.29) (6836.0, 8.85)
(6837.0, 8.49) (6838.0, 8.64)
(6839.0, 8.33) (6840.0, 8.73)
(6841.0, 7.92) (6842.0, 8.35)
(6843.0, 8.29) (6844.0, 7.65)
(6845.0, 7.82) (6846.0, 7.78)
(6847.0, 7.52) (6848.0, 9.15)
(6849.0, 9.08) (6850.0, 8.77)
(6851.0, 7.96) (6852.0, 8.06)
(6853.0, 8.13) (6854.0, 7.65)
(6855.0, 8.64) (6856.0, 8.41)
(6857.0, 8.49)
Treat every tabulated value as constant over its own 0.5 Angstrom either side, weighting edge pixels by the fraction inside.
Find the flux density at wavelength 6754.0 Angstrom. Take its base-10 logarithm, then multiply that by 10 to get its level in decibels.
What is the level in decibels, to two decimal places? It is 9.19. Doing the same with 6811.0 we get 8.95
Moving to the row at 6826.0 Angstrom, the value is 9.11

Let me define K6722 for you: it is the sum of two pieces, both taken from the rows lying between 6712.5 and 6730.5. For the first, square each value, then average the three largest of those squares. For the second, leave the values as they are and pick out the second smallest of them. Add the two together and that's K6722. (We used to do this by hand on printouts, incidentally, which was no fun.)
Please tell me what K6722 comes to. 87.9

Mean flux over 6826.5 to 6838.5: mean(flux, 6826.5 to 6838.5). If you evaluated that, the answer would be 8.36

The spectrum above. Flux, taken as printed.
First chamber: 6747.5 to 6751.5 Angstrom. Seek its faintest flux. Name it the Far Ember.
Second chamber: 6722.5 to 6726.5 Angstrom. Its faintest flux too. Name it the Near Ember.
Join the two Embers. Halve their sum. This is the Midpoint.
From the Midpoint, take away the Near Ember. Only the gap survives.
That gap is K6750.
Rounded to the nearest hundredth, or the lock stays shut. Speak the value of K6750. -0.06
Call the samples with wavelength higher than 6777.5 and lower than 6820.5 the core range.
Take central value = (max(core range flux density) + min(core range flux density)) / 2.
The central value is 8.30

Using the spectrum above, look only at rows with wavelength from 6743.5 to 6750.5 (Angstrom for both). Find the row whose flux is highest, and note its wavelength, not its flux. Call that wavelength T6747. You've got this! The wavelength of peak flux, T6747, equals 6750.0 Angstrom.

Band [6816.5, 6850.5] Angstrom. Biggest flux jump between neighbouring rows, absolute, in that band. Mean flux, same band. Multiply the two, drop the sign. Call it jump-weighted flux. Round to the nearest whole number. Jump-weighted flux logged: 14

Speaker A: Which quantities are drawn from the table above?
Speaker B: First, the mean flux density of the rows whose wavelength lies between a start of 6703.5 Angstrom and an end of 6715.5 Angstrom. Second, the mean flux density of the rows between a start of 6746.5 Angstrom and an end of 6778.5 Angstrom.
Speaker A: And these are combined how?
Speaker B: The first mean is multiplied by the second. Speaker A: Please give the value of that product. 75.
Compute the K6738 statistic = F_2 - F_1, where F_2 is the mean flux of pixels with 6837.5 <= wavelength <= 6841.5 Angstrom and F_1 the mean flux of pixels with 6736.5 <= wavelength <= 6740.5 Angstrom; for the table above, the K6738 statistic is -0.1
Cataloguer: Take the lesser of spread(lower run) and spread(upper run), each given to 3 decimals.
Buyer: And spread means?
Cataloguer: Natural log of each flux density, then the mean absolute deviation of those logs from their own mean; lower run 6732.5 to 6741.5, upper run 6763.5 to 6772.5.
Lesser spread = 0.014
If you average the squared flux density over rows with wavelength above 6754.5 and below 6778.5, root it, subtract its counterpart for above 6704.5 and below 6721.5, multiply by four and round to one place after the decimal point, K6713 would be -1.0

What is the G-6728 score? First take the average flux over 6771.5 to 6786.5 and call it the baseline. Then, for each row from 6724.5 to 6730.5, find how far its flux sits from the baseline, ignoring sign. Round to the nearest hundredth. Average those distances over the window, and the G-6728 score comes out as 0.27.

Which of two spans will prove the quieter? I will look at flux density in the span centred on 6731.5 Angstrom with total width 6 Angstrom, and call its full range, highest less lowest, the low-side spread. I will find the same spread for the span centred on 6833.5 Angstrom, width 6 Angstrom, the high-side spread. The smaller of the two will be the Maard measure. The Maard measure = 0.32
